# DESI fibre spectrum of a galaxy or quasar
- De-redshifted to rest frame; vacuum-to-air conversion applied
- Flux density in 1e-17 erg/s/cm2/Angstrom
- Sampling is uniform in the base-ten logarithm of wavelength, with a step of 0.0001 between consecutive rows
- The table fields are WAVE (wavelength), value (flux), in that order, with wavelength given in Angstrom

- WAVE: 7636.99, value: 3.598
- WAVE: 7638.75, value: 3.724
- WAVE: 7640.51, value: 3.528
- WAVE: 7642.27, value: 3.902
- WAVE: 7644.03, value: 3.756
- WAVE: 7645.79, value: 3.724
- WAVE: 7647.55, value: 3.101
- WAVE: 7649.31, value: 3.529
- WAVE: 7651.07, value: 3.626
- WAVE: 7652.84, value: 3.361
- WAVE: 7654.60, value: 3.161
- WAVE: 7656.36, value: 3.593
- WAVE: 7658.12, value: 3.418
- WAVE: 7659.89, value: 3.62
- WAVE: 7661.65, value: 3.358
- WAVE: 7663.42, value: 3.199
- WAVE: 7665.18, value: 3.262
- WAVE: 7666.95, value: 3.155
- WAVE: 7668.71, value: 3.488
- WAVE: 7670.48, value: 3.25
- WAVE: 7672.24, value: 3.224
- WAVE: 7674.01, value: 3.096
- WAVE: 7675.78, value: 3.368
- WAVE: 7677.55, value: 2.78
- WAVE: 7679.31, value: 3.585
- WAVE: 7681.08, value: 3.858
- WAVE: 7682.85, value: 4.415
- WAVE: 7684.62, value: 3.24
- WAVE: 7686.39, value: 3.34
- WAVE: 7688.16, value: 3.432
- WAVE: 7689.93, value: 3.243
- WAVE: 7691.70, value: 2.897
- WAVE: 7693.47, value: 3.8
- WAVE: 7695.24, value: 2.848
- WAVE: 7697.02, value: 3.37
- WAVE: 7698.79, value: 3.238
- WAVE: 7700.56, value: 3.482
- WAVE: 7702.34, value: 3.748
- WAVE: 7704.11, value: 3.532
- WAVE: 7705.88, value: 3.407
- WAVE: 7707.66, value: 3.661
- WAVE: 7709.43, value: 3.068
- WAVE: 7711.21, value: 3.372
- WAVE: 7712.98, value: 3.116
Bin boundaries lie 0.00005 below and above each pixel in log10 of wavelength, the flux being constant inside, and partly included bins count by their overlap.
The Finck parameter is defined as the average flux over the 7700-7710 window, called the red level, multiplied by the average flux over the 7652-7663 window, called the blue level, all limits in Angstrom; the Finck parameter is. 11.9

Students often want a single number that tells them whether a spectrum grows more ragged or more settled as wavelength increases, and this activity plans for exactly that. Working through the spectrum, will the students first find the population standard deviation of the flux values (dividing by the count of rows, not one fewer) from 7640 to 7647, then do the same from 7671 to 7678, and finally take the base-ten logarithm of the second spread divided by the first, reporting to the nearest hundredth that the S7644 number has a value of 0.21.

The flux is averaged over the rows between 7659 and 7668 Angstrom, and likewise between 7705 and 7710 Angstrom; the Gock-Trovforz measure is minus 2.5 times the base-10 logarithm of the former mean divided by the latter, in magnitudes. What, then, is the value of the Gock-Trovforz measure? 0.02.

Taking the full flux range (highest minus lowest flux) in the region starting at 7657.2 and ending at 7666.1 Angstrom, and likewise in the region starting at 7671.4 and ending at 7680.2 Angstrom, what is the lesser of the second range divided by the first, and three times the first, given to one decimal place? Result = 1.3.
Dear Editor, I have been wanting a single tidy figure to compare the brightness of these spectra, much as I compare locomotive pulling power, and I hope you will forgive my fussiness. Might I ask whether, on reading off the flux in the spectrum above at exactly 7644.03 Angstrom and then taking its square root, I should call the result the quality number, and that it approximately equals 1.94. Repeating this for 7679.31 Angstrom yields 1.89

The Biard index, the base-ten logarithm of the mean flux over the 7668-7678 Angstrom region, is 0.51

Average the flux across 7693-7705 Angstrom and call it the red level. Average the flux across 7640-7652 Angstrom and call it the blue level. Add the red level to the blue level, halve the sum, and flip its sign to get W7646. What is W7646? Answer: -3.51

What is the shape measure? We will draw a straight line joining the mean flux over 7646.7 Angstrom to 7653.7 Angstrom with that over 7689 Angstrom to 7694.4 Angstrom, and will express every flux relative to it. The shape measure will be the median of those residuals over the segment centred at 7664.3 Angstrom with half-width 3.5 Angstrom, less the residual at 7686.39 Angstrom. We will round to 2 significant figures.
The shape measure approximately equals -0.16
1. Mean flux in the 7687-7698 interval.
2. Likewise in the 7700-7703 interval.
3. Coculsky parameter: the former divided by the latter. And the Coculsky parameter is 0.90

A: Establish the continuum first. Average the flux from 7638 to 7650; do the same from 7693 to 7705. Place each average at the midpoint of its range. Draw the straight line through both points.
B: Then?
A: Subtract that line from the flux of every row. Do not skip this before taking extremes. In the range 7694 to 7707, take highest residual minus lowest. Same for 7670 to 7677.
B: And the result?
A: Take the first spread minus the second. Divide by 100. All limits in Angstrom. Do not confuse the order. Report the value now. 0.0065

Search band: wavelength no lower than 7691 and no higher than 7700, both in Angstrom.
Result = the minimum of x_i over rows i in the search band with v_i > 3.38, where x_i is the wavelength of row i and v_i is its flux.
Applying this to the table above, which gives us 7693.47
